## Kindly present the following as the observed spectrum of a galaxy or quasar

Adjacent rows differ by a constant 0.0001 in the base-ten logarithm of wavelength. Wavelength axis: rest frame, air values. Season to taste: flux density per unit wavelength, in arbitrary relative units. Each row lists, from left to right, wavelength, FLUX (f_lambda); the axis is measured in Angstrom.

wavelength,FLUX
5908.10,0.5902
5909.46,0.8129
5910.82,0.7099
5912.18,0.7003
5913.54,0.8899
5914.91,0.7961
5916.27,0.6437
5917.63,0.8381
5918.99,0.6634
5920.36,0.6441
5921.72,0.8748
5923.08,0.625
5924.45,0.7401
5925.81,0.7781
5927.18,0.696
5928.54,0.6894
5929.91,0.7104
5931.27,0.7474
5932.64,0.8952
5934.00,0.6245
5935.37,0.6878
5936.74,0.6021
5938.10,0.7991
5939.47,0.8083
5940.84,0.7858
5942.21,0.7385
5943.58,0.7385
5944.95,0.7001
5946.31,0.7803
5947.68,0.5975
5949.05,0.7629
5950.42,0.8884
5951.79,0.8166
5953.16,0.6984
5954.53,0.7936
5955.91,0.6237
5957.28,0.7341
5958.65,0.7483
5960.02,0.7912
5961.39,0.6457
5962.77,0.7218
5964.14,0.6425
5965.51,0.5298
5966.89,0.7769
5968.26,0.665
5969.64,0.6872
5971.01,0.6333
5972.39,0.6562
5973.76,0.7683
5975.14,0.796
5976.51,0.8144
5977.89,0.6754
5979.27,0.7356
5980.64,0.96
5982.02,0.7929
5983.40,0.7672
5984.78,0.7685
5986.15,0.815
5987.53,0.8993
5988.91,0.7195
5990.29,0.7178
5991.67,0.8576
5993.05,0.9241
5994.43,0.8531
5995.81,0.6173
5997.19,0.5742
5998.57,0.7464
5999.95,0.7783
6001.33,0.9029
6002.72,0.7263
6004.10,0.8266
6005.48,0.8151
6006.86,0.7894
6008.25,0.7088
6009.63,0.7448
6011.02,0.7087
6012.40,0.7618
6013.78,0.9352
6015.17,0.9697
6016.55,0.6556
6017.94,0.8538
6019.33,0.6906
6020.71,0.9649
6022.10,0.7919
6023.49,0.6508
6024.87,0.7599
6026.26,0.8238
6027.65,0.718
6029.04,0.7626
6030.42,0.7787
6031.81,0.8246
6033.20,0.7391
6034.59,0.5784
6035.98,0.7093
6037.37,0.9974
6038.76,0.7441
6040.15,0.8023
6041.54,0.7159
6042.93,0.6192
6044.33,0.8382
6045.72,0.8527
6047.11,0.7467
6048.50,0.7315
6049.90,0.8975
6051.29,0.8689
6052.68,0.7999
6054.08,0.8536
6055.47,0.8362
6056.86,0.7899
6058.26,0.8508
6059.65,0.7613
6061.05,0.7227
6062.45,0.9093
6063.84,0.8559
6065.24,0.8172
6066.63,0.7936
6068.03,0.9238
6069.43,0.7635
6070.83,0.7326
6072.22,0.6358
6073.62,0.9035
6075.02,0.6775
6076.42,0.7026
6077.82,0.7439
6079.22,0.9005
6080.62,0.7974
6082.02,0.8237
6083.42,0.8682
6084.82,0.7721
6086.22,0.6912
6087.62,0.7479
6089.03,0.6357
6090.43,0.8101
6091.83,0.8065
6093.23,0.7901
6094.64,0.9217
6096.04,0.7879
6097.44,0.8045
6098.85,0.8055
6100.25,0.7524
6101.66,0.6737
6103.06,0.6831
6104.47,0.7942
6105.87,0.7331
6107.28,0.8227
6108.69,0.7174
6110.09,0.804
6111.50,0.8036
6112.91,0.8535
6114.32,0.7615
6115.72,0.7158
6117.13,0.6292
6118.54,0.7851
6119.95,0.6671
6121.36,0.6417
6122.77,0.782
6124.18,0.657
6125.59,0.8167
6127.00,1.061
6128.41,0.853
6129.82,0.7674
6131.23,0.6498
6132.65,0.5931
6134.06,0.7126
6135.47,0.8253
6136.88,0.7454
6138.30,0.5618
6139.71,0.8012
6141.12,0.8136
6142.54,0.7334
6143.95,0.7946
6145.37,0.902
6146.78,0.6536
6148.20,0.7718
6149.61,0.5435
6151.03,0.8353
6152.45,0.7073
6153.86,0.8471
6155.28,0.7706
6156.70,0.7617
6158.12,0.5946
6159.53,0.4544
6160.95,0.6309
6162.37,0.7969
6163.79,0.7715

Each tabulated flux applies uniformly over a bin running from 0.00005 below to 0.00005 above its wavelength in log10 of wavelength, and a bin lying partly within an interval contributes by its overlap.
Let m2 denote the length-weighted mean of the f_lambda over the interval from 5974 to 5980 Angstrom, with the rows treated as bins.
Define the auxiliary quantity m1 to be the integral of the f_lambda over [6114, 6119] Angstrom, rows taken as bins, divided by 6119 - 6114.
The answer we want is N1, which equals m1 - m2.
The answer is -0.04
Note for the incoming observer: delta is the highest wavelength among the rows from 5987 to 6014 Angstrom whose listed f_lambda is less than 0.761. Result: 6011.02 Angstrom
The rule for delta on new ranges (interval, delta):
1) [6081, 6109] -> 6108.69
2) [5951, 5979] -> 5977.89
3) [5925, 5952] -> 5947.68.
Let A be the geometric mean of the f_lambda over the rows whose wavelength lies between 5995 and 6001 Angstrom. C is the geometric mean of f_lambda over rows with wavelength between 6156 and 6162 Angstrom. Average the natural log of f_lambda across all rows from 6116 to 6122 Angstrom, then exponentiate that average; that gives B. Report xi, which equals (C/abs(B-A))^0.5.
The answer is 11.6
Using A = 0.67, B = 0.678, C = 0.60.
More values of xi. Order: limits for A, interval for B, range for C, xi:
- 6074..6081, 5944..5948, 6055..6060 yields 3.4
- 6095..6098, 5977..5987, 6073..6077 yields 7.8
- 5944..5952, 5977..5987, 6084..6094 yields 4.8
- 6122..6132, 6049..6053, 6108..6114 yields 3.5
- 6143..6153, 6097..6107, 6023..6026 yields 7.5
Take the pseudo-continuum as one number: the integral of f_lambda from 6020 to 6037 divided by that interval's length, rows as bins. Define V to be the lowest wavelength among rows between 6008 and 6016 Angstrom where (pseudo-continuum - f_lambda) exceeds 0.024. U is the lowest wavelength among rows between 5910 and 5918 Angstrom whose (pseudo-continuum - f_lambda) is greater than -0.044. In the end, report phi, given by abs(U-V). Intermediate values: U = 5910.82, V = 6008.25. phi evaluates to 97.4 Angstrom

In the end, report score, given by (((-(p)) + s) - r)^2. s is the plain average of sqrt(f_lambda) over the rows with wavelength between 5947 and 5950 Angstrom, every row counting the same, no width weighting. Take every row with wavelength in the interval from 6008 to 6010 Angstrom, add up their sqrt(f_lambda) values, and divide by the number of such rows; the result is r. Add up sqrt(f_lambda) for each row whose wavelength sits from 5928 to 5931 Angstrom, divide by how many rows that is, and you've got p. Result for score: 0.75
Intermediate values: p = 0.837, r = 0.85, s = 0.82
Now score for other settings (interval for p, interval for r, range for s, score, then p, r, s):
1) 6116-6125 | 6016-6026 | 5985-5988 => 0.61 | 0.832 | 0.87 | 0.93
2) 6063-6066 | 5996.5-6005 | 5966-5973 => 0.92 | 0.915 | 0.87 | 0.83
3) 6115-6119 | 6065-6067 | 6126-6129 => 0.58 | 0.842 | 0.90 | 0.98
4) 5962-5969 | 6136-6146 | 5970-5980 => 0.70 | 0.815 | 0.87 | 0.85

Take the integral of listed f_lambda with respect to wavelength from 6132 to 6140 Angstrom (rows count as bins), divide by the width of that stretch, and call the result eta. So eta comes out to 0.703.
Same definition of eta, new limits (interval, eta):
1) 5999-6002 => 0.833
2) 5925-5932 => 0.726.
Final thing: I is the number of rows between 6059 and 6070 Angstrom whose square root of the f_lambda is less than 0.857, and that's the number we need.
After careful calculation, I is 1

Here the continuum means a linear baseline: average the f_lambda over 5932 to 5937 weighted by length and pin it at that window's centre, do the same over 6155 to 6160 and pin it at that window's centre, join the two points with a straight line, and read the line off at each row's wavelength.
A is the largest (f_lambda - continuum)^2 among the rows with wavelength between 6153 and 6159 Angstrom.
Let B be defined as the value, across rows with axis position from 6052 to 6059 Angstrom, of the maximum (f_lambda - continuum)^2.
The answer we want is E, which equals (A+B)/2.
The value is 0.036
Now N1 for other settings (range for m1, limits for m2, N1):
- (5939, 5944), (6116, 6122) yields 0.08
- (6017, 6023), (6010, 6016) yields -0.02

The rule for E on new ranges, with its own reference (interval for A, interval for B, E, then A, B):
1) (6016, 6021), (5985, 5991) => 0.061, 0.08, 0.042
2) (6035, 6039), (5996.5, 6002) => 0.073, 0.10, 0.045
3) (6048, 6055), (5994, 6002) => 0.047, 0.05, 0.045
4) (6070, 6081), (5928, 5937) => 0.045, 0.06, 0.034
